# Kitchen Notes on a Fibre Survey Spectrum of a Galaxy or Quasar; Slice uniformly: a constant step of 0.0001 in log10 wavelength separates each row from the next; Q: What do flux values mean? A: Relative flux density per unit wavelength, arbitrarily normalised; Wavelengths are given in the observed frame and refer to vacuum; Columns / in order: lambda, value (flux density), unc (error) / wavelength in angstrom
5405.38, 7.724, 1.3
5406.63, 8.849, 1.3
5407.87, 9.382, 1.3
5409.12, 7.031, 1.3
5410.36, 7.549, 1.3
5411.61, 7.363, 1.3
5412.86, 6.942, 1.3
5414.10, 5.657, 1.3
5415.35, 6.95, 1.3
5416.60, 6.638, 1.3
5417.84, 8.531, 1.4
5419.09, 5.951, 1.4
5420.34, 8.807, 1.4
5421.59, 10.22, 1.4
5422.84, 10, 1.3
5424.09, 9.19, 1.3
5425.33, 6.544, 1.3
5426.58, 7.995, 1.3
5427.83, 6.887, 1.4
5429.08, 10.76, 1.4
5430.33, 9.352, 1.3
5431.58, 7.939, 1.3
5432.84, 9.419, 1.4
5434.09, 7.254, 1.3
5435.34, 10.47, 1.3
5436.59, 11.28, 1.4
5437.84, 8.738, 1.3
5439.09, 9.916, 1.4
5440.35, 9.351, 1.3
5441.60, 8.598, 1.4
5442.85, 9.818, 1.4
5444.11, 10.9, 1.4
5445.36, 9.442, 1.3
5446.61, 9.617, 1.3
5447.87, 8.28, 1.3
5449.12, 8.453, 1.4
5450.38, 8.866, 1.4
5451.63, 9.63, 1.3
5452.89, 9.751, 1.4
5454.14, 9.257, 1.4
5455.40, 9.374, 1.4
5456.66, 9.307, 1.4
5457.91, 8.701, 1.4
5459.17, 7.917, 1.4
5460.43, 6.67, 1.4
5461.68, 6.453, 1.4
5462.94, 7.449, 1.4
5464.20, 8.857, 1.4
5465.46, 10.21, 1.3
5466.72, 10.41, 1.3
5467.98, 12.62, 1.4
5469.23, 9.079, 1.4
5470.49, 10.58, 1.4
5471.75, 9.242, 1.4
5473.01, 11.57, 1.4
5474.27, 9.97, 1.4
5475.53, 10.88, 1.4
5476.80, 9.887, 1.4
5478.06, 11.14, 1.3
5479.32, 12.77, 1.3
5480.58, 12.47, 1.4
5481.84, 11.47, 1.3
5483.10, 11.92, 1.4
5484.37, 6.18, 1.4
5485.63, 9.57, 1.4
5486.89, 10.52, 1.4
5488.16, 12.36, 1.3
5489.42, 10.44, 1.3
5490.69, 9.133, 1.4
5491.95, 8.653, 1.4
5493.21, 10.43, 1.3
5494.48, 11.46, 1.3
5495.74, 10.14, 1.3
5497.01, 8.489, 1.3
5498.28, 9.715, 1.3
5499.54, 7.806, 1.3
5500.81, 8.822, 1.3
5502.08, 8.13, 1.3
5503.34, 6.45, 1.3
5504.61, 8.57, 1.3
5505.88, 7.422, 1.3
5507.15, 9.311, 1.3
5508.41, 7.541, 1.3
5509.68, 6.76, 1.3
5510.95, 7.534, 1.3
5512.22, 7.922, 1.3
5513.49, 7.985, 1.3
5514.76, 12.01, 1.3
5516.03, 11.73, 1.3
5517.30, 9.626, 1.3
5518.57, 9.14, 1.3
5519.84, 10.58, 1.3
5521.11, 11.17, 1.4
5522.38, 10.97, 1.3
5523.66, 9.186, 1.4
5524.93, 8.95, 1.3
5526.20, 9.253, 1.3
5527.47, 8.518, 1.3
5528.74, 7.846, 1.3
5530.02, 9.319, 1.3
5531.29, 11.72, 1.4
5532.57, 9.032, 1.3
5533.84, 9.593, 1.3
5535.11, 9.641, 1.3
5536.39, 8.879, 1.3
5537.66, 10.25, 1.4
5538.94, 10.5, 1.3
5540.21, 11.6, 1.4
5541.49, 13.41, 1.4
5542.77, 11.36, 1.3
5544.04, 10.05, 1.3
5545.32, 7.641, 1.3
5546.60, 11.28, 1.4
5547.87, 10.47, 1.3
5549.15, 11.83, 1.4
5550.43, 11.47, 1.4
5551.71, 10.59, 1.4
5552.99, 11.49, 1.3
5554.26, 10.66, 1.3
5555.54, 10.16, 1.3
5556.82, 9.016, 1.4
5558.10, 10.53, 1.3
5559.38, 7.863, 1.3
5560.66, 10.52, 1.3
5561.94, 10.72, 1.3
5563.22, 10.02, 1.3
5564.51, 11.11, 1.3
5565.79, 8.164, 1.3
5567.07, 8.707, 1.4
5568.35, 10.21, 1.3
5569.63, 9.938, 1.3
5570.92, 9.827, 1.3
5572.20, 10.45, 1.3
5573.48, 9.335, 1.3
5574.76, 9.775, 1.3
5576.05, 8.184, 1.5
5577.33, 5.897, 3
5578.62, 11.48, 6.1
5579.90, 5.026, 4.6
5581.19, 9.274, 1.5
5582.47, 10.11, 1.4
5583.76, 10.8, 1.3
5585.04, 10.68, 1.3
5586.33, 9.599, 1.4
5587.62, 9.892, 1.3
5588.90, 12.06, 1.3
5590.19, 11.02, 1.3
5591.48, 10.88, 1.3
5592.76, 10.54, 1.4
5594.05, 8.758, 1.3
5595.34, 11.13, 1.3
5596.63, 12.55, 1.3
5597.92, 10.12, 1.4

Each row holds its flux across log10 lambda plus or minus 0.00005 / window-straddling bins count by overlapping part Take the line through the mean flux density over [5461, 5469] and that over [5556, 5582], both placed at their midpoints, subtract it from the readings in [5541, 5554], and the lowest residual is -1.7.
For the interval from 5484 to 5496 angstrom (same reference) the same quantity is -3.1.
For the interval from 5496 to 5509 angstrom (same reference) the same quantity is -2.9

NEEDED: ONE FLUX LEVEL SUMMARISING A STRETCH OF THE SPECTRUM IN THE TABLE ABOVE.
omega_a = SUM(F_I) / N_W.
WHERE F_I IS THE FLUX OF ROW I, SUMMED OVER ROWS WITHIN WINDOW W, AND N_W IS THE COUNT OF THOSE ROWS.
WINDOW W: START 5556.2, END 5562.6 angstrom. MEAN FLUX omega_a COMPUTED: 9.7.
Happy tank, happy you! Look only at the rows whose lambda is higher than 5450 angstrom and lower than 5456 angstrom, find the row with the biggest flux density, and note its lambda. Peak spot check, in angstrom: 5452.89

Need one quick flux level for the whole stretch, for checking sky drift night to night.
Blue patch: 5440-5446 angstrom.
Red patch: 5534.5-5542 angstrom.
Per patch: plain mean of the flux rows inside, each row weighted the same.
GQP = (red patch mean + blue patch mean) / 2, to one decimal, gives 10.2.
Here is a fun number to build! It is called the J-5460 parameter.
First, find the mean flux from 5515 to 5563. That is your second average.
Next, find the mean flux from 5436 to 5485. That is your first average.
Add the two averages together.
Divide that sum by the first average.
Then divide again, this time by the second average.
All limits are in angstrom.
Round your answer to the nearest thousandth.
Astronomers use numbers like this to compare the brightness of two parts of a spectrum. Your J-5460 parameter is 0.202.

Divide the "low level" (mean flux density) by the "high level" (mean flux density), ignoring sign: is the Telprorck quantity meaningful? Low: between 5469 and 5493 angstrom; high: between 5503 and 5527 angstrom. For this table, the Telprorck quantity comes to 1.15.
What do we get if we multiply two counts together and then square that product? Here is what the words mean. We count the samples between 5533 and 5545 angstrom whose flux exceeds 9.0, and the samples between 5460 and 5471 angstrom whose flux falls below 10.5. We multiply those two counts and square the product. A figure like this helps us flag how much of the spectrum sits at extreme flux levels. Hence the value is 3136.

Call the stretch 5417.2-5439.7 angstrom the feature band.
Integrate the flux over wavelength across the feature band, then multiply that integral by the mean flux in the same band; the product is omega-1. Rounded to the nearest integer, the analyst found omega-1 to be 1761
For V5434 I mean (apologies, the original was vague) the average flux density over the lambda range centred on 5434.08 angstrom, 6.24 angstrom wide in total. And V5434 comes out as 9.3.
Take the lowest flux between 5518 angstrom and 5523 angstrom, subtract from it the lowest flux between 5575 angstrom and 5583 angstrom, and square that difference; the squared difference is 16.9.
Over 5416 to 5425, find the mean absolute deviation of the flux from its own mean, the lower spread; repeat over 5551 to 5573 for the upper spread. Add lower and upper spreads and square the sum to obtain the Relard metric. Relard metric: 4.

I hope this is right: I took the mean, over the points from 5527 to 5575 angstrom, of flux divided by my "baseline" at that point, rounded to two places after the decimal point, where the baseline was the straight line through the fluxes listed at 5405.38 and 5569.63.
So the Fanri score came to 1.04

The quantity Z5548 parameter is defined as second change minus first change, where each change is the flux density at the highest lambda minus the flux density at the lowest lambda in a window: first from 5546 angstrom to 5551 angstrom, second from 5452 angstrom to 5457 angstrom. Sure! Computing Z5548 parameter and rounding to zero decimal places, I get -1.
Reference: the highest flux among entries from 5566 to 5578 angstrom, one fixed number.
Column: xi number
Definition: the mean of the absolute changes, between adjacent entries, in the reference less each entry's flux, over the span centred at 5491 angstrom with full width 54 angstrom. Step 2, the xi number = 1.5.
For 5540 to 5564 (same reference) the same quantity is 1.4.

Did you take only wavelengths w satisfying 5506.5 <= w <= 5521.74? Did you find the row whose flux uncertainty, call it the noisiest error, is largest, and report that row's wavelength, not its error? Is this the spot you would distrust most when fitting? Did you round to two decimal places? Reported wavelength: 5521.11 angstrom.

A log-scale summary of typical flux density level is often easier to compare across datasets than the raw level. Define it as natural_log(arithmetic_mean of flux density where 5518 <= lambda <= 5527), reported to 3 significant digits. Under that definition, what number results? 2.29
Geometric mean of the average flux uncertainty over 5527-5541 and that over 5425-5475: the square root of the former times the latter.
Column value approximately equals 1.35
